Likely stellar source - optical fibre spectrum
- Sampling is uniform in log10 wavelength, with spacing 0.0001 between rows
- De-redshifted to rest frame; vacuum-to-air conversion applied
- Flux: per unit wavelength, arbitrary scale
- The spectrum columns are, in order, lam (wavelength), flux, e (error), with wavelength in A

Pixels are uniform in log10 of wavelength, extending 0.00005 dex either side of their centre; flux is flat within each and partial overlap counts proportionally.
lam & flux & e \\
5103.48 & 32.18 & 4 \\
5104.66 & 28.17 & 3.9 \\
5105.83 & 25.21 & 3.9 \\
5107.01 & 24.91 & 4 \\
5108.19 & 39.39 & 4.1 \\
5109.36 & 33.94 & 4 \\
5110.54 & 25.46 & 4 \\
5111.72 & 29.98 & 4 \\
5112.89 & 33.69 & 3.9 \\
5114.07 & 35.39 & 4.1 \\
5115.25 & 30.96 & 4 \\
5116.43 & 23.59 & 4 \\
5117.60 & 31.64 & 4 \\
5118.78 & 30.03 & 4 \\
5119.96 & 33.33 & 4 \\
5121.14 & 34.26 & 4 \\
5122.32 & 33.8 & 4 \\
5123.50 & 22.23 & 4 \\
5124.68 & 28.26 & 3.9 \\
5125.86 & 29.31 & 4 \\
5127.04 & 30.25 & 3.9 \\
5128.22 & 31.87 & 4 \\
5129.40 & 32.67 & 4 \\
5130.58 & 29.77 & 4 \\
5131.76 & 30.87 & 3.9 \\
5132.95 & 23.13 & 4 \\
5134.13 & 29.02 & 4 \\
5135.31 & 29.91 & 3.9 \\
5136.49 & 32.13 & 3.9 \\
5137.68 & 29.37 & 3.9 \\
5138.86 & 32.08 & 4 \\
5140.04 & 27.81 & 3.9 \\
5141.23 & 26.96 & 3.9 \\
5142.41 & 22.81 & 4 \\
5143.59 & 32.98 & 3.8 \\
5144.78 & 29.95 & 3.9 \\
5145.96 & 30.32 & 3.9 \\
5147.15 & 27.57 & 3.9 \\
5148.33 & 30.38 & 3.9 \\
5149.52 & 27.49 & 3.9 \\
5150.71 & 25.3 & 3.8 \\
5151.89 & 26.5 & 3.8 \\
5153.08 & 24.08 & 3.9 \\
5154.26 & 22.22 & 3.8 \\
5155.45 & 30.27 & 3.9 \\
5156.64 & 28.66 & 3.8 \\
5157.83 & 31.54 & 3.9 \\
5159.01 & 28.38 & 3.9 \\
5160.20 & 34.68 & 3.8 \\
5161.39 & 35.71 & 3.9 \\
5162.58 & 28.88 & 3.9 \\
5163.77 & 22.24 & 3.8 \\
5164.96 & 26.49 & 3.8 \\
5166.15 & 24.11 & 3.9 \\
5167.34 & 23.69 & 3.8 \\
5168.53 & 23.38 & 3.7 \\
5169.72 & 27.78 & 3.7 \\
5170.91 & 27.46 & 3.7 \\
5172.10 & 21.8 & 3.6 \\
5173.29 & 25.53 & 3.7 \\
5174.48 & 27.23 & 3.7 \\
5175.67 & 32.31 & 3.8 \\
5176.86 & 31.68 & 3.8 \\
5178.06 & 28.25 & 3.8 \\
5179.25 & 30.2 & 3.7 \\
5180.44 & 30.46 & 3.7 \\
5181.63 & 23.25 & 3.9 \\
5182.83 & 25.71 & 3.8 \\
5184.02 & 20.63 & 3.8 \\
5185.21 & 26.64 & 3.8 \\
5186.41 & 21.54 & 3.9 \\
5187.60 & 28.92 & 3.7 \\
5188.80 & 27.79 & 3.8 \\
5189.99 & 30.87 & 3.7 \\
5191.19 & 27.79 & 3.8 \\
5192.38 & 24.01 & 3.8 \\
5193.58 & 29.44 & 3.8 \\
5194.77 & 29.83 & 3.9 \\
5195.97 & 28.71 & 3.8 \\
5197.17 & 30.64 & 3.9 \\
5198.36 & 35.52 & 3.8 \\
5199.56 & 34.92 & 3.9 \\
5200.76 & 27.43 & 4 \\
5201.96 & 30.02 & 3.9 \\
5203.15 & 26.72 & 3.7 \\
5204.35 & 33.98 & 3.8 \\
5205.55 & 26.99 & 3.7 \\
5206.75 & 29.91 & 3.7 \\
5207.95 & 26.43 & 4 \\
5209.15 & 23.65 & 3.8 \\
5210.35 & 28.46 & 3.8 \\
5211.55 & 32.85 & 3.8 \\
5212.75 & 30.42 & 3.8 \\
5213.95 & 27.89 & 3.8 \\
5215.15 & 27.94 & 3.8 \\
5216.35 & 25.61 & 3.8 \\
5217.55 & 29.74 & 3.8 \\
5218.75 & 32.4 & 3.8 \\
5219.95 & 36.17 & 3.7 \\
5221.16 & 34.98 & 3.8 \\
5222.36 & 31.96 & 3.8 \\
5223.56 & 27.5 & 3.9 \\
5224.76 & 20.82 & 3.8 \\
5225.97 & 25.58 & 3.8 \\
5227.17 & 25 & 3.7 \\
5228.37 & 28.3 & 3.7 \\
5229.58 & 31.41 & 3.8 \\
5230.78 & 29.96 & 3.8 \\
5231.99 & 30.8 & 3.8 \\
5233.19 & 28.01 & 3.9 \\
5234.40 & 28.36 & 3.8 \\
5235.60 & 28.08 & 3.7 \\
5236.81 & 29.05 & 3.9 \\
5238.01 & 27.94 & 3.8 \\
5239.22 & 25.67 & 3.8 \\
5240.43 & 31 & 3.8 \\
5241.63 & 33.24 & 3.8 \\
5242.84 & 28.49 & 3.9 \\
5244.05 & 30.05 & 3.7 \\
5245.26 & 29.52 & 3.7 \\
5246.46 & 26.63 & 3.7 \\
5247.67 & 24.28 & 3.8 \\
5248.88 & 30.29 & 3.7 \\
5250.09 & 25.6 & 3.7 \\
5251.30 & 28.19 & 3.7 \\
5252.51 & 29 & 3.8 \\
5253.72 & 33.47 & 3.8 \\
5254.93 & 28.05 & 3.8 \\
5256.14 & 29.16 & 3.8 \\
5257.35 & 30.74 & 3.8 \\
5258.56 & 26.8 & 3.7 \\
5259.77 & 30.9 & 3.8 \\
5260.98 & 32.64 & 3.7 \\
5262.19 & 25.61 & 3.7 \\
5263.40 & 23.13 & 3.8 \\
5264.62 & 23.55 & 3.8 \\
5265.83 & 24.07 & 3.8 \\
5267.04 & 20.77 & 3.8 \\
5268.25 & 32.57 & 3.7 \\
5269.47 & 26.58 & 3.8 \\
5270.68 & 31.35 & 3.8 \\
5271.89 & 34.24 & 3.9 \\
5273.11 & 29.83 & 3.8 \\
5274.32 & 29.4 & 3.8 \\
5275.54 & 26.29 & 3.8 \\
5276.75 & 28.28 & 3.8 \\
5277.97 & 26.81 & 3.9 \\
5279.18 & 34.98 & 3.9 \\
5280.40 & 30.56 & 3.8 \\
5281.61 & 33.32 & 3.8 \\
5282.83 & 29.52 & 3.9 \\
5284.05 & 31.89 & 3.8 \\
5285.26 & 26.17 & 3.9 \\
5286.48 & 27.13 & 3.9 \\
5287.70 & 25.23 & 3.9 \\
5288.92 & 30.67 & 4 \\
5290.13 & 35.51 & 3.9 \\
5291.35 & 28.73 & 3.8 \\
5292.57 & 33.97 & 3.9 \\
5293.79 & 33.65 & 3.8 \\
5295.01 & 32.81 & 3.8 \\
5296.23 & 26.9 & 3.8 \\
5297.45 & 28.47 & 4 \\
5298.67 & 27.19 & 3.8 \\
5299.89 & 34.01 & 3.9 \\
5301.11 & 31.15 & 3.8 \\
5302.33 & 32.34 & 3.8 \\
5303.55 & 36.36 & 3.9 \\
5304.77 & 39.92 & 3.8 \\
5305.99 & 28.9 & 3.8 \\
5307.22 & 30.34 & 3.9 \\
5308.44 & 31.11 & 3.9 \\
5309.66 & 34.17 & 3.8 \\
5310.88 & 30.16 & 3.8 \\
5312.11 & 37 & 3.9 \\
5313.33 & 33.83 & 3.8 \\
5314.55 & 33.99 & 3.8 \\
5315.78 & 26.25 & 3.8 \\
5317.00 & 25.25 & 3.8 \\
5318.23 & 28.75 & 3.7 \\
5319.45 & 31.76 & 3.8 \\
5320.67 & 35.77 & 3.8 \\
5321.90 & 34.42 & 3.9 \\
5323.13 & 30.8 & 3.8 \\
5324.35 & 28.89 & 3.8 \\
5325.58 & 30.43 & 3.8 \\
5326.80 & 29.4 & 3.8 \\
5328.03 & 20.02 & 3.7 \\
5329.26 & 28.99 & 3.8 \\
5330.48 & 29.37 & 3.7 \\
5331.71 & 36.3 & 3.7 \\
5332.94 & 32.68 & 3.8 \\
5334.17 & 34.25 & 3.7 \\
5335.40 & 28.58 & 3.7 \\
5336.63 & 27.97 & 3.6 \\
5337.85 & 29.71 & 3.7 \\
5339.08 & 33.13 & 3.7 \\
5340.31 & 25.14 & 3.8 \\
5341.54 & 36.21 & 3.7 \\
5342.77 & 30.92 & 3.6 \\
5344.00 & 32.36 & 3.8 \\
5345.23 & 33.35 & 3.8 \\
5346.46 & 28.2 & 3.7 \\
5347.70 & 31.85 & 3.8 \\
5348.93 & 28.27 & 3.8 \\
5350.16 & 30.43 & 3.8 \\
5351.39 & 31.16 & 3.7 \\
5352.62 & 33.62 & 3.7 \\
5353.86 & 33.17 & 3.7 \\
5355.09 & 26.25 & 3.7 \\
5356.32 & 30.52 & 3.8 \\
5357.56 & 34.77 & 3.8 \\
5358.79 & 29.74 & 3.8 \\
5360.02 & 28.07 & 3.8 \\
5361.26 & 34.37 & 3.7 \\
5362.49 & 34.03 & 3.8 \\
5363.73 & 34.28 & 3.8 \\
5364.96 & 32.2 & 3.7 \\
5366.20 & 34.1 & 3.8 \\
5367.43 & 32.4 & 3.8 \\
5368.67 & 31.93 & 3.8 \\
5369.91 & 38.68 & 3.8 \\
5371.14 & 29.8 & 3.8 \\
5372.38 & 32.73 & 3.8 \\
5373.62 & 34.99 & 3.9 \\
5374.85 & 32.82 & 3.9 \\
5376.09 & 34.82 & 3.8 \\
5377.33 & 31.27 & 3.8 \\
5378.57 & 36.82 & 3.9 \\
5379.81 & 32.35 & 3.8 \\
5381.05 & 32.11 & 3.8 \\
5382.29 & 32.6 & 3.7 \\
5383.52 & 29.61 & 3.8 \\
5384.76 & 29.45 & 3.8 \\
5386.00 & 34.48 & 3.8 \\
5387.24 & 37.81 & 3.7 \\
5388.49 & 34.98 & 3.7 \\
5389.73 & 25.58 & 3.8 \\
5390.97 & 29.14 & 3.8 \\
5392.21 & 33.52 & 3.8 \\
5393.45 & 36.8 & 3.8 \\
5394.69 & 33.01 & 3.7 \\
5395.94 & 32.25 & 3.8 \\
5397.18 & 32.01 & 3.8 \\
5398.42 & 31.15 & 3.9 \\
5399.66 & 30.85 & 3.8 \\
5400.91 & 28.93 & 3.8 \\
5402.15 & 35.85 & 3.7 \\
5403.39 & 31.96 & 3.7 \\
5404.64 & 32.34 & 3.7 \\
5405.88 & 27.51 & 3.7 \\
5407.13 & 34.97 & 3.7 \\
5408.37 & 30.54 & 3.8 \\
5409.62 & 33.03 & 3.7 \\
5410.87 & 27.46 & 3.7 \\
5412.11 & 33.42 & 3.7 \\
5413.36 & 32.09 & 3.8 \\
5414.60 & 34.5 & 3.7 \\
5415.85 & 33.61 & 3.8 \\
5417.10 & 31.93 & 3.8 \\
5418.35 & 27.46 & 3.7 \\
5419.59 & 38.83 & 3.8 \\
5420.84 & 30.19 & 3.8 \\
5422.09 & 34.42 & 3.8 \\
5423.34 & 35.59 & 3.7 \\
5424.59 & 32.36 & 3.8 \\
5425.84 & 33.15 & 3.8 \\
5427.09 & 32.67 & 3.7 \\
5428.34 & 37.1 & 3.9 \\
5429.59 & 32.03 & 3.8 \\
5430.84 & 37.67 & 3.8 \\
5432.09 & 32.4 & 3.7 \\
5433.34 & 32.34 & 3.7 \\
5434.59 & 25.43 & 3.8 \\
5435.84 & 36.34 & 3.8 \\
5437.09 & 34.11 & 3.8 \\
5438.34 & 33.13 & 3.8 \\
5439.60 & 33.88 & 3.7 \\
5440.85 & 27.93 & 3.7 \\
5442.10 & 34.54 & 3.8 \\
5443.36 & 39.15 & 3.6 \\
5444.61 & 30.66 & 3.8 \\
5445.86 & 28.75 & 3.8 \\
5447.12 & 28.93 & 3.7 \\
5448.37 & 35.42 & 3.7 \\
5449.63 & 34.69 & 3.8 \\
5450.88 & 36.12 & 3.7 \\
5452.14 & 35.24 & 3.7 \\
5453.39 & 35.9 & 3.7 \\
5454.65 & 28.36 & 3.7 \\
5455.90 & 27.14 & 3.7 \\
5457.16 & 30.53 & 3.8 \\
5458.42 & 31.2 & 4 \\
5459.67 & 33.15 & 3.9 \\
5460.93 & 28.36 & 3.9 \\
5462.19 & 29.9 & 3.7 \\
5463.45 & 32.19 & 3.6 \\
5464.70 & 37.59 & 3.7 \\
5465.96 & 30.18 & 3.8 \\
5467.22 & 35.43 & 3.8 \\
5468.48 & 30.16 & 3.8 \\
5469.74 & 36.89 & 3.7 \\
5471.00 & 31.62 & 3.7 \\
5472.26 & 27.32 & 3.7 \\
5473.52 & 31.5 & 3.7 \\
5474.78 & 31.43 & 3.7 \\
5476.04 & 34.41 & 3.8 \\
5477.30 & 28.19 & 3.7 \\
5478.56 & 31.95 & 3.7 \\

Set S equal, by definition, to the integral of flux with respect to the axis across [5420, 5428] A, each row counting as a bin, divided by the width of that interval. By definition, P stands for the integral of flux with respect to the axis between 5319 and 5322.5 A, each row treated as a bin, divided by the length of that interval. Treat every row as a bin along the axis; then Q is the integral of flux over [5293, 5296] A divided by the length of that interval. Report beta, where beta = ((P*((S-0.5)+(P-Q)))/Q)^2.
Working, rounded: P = 34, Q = 32.4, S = 33.3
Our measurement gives 1312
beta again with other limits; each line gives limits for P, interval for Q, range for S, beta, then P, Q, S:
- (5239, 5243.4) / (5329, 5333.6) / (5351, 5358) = 726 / 30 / 32.1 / 31.5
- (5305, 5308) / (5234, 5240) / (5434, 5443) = 1510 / 31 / 27.9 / 32.4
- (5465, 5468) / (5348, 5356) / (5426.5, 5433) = 1559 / 33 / 30.6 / 34.3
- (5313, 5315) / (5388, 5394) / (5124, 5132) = 1154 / 34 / 31.9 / 30.3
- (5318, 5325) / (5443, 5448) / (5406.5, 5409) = 1062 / 32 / 31.7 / 32.7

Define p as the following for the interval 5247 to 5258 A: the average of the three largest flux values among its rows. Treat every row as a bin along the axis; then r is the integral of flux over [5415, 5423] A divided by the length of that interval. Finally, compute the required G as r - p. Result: 1.4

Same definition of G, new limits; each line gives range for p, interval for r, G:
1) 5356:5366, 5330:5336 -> -2.2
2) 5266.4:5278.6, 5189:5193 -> -5.1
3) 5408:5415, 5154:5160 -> -4.7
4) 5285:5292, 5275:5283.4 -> -1.6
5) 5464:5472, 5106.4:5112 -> -5.9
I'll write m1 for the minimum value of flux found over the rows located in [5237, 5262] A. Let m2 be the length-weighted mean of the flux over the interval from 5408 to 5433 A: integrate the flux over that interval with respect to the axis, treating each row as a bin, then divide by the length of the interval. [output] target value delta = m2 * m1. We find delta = 802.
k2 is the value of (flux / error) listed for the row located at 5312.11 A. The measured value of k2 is 9.5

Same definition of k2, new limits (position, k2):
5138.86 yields 8.0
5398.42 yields 8.0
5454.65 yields 7.7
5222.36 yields 8.4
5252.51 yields 7.6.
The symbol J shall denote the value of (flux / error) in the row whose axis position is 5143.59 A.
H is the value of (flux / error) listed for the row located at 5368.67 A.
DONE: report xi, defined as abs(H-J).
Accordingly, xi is 0.3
